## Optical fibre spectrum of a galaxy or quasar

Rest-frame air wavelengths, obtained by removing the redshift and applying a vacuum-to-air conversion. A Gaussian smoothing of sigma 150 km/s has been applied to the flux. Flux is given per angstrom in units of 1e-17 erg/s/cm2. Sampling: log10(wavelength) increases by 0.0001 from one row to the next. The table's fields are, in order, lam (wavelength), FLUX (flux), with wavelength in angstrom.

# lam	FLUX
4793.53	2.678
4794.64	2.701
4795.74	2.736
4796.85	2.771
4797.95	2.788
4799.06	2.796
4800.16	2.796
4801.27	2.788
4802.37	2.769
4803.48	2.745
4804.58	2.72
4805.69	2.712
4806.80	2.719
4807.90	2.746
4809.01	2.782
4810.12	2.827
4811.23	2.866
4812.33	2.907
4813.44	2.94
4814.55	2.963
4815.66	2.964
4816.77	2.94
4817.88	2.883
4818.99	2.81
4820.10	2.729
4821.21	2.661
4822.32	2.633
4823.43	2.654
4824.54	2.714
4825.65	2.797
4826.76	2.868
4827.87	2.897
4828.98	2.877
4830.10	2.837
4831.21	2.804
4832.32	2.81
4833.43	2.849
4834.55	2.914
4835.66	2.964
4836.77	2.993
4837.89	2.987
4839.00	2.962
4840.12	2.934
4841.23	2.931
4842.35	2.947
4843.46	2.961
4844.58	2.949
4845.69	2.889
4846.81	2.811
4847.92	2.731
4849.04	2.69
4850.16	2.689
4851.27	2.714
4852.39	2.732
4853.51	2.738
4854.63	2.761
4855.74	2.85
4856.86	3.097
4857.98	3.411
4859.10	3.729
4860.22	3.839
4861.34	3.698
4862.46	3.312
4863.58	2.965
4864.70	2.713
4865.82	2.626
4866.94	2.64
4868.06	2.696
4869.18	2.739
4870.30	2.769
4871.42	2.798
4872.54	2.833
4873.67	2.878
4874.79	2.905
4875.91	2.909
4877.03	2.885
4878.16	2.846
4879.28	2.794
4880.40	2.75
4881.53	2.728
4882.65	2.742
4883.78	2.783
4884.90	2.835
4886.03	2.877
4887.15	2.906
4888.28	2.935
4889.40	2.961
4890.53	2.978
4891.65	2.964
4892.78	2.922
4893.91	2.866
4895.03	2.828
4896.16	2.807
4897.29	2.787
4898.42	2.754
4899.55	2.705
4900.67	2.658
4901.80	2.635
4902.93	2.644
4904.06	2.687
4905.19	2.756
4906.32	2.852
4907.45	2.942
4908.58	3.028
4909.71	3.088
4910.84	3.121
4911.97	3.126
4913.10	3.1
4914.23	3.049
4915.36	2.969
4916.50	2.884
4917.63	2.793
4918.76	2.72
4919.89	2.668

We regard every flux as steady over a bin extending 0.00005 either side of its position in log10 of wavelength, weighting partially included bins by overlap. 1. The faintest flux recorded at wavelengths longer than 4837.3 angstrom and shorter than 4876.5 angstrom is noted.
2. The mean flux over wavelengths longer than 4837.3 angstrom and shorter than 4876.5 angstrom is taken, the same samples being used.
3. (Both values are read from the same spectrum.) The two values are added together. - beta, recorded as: 5.56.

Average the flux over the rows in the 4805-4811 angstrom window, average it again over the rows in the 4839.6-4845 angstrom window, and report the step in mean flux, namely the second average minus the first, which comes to 0.19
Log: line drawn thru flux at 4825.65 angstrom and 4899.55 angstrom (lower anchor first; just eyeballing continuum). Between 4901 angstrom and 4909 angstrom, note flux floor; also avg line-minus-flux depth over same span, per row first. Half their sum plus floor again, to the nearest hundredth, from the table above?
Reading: 3.91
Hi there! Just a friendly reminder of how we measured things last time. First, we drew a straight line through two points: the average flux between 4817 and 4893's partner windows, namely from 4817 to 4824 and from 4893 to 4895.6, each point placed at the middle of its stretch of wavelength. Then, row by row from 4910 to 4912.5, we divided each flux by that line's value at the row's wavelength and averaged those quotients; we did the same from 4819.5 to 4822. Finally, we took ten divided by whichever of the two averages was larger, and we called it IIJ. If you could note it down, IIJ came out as 9.2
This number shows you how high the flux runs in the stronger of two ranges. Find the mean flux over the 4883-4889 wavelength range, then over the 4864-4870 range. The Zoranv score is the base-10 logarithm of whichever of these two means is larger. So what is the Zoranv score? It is 0.457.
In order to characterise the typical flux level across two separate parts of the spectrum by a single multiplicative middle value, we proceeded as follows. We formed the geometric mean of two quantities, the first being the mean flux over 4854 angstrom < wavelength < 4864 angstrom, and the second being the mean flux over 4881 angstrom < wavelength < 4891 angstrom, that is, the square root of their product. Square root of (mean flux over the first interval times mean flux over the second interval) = 3.07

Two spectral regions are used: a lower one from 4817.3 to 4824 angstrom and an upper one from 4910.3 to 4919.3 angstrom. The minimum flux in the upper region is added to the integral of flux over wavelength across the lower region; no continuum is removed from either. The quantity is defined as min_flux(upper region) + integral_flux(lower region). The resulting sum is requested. 21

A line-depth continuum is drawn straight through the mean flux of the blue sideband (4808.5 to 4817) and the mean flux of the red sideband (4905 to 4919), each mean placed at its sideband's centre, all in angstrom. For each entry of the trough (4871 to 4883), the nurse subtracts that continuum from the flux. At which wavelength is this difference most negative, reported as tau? 4881.53 angstrom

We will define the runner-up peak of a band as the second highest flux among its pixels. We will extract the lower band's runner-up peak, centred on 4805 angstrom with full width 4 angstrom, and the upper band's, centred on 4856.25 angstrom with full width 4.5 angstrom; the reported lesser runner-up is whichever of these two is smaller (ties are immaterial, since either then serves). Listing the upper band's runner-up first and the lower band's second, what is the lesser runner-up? 2.72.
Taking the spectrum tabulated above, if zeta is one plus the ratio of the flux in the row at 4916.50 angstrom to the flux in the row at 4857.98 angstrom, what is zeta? 1.85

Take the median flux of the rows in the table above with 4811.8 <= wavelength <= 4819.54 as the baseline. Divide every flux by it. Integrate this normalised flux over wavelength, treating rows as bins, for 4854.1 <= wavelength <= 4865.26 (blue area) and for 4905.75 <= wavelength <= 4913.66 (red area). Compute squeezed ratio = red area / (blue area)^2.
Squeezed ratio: 0.054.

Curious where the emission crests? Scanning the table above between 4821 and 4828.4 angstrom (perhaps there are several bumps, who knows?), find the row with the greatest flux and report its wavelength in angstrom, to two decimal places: 4827.87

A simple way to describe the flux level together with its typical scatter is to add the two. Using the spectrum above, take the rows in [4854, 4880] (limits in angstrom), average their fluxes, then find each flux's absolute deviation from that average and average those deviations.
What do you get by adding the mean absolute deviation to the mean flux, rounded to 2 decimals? 3.26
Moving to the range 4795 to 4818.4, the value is 2.89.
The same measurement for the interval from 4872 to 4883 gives 2.89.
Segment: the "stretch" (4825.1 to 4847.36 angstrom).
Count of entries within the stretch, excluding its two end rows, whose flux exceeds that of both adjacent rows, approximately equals 3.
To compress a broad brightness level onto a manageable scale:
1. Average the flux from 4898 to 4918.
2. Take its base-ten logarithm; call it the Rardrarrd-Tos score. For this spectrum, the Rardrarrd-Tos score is 0.459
